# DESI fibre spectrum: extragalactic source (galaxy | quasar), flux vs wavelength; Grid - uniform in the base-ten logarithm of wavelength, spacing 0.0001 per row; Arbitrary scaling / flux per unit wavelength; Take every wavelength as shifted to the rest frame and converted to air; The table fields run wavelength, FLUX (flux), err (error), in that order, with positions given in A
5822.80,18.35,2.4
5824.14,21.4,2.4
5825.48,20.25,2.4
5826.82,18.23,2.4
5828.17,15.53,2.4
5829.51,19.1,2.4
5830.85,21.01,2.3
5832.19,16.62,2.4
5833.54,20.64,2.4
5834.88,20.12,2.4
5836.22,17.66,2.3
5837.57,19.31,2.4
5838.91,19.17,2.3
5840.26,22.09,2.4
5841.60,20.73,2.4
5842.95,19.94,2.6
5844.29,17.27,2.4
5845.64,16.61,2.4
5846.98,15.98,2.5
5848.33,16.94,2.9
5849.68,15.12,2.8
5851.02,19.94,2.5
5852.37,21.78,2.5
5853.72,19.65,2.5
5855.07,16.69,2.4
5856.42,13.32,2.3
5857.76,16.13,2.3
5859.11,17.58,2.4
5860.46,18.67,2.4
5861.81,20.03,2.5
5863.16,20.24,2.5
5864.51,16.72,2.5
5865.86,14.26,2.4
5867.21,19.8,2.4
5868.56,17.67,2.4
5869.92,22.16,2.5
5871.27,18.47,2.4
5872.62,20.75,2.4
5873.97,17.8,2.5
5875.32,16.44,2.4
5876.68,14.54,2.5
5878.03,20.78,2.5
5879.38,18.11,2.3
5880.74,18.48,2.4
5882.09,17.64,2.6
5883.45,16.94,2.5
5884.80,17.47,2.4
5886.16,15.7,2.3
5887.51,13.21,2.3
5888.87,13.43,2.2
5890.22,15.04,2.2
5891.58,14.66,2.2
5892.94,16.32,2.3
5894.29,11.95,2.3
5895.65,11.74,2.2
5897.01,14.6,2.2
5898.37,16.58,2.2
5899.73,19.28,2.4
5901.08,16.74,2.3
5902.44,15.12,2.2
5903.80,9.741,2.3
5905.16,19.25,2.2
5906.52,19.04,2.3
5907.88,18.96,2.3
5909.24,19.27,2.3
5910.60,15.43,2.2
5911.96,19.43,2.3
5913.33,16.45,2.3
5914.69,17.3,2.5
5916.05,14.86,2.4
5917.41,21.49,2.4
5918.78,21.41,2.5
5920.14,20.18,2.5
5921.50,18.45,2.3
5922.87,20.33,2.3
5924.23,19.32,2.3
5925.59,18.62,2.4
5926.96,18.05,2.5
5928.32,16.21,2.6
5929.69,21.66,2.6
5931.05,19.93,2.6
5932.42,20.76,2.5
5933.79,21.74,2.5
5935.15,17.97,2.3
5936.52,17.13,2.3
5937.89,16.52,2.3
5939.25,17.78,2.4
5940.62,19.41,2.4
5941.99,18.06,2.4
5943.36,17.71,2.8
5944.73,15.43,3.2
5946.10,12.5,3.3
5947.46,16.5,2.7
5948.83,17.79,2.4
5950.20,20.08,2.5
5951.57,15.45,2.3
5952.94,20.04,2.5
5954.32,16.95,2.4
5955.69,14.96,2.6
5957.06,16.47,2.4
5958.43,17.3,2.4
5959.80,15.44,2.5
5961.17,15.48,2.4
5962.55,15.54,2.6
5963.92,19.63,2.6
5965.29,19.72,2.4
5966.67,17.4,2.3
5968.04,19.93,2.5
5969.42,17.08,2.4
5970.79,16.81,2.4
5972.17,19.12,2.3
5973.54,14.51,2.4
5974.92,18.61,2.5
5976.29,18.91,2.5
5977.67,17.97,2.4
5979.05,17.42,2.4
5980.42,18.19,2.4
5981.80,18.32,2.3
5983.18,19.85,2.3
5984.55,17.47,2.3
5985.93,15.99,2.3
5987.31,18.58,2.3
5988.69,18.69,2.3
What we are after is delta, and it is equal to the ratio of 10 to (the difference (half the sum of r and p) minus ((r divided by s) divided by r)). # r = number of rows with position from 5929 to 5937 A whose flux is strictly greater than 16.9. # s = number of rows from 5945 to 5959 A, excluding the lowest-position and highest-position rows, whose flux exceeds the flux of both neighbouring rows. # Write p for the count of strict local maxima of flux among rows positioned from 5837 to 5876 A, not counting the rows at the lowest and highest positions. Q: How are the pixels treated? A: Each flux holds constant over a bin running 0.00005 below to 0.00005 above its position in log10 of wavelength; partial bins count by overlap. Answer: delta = 1.7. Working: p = 7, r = 6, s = 2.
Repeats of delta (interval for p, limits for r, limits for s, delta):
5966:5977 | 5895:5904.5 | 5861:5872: 8.6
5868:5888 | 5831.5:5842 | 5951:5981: 1.7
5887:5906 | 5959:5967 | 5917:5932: 4.0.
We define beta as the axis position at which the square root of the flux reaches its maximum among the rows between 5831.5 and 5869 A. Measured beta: 5840.26 A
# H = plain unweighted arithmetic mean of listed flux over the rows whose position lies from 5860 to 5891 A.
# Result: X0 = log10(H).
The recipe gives 1.25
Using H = 17.6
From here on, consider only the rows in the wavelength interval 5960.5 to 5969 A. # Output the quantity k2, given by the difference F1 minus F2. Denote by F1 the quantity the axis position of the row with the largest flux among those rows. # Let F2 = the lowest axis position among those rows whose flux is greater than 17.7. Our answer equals 4.1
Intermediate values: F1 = 5968.04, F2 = 5963.92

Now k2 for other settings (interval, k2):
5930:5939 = 2.7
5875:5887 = 0.0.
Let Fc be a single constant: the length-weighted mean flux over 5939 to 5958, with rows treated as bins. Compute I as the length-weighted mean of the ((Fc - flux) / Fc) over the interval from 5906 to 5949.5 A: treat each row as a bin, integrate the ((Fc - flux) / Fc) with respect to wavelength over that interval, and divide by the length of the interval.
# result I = -0.072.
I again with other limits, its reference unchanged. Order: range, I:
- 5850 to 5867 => -0.050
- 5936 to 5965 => 0.004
